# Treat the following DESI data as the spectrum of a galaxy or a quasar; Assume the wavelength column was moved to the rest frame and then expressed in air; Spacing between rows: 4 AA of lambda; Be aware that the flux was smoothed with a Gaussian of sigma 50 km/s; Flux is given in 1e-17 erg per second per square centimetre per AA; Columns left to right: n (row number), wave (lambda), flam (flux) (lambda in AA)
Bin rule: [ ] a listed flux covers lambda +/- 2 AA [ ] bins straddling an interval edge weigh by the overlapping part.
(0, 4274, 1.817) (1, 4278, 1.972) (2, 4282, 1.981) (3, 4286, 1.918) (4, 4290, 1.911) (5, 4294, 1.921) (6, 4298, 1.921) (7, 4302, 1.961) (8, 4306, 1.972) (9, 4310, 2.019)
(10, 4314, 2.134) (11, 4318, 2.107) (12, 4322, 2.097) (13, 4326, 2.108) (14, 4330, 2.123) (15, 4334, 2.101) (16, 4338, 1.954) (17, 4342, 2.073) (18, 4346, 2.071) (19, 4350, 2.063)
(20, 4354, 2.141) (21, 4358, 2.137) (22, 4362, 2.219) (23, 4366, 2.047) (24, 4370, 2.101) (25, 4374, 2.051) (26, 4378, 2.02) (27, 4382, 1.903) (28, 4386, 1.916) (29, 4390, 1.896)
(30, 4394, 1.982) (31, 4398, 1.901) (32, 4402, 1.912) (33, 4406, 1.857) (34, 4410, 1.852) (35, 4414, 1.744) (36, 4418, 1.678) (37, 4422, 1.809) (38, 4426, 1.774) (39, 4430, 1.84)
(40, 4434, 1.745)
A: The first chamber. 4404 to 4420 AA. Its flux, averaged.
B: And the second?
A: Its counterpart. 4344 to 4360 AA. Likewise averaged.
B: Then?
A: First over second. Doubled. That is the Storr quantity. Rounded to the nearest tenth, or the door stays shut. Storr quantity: 1.7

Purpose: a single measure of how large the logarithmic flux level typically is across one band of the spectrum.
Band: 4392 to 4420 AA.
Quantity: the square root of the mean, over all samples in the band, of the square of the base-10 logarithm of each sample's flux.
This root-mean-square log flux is 0.27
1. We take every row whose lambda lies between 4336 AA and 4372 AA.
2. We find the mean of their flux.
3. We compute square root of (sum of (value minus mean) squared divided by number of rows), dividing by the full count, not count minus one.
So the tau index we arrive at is 0.069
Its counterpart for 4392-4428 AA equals 0.088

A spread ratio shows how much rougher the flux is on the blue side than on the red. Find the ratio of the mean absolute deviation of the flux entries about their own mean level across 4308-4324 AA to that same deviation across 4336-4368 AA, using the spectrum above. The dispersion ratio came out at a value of 0.60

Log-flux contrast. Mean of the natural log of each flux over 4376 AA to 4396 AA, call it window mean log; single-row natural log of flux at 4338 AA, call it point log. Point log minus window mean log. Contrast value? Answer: 0.01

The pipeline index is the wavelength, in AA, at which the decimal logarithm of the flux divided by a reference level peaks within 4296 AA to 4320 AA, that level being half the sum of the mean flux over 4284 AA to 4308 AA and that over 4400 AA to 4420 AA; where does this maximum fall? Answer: 4314 AA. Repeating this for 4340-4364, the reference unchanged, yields 4362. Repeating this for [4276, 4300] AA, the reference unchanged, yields 4282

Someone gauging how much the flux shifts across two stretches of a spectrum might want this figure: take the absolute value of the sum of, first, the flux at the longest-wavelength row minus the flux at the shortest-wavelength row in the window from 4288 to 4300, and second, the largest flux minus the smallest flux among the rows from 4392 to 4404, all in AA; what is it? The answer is 0.09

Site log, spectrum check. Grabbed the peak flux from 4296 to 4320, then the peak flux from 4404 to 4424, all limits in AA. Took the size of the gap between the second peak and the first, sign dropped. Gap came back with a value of 0.28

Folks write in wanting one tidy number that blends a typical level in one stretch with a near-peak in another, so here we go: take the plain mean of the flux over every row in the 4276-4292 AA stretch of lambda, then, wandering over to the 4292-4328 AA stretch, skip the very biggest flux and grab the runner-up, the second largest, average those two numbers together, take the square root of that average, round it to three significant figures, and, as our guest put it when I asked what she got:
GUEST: 1.42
